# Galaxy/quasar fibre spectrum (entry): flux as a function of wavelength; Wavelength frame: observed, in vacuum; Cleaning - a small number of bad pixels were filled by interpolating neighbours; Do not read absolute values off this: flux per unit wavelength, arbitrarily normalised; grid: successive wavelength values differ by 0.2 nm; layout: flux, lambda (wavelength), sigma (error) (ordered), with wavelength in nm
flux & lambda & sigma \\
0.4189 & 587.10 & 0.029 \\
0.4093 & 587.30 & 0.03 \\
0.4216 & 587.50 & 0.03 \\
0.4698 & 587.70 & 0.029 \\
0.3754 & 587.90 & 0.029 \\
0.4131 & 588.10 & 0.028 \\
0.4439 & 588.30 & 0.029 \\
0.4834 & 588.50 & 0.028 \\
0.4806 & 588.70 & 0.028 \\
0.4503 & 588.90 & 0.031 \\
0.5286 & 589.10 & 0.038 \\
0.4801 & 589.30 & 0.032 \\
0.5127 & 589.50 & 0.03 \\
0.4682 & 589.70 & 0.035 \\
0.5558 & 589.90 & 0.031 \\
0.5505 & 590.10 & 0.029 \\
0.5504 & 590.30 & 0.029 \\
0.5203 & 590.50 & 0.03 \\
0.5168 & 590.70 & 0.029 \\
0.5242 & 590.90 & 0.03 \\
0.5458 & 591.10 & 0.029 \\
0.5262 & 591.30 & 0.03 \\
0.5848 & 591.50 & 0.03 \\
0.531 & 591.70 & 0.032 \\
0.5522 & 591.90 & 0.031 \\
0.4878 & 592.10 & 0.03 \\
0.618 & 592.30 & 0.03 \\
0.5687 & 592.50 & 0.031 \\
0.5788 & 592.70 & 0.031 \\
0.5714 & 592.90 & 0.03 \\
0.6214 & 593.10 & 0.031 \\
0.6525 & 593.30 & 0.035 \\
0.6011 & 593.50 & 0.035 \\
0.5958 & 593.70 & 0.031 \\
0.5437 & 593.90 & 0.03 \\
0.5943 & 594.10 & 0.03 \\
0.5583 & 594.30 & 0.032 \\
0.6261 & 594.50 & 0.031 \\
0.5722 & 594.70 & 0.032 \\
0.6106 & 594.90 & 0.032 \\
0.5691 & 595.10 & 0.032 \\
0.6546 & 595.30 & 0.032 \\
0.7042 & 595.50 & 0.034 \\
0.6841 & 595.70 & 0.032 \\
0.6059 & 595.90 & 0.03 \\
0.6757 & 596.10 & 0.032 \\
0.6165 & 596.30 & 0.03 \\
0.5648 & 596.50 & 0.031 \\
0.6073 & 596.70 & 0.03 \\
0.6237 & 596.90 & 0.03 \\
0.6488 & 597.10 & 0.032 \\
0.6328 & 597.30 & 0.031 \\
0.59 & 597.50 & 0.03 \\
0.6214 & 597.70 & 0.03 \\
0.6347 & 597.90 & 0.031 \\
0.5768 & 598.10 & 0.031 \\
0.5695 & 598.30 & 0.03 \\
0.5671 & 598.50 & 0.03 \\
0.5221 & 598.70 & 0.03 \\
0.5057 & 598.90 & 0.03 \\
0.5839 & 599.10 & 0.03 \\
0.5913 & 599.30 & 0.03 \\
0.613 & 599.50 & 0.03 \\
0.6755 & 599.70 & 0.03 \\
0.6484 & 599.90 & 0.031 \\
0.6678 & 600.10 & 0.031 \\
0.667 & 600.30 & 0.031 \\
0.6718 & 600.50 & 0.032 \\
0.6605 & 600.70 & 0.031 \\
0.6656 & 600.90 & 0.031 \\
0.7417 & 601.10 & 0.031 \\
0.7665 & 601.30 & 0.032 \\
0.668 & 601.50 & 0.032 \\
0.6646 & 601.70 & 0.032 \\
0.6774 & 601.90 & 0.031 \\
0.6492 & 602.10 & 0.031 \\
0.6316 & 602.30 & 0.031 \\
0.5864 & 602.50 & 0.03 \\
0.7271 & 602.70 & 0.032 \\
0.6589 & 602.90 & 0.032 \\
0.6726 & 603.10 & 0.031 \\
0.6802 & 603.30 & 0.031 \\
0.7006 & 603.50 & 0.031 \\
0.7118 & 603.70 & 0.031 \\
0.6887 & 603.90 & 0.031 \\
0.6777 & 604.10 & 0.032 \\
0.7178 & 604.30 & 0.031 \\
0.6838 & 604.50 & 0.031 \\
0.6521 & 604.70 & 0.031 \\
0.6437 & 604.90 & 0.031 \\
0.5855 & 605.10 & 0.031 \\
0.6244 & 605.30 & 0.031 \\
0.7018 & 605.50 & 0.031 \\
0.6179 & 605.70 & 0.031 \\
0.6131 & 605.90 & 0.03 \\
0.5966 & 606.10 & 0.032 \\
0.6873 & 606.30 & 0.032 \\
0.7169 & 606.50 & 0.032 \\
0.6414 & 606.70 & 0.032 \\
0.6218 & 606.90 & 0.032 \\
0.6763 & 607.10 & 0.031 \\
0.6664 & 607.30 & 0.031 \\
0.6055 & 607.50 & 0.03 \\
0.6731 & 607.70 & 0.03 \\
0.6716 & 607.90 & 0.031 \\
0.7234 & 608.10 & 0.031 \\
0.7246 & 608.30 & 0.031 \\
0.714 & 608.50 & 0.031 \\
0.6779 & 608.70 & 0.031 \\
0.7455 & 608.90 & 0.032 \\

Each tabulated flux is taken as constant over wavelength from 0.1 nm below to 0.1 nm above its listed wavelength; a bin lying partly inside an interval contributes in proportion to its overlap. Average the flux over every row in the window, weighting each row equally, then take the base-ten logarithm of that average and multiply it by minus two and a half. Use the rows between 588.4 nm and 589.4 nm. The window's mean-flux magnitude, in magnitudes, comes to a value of 0.79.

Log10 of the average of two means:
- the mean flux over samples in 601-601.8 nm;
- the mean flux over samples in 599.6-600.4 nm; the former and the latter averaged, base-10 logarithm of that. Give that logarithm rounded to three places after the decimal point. -0.163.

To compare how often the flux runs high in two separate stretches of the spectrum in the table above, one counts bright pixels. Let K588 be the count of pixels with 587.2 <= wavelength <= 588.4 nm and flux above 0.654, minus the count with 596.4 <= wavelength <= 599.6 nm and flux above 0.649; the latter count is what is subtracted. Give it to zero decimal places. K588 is 0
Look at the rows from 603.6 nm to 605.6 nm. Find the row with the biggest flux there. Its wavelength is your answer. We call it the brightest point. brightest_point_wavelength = 604.30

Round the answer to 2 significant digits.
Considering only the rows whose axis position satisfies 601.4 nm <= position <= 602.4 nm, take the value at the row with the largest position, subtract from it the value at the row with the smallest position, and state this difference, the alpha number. -0.036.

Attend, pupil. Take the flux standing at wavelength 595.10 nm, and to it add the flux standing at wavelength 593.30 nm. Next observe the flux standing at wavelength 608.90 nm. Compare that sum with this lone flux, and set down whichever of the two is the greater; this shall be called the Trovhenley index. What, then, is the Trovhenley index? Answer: 1.22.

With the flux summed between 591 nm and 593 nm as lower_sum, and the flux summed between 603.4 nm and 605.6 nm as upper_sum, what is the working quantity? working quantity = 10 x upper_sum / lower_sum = 13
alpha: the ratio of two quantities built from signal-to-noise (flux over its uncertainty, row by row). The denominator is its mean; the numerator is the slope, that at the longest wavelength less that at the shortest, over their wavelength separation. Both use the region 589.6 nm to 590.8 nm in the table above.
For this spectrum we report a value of 0.26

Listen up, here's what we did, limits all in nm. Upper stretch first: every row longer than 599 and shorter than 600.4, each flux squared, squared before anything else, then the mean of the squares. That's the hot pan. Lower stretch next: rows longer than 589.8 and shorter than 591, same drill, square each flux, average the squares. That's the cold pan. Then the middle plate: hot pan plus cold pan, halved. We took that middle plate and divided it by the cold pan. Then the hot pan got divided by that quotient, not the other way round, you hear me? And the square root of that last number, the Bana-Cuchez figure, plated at 0.580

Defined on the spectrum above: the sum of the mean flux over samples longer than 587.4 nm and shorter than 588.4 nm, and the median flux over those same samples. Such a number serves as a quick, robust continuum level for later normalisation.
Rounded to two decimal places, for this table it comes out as 0.85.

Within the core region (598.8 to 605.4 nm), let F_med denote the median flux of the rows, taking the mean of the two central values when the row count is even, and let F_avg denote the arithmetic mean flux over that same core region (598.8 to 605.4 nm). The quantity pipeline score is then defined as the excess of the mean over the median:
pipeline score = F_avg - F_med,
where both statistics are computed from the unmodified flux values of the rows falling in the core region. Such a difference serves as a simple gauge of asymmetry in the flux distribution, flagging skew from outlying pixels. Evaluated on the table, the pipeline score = -0.0076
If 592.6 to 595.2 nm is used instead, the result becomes -0.0024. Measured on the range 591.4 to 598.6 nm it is 0.0020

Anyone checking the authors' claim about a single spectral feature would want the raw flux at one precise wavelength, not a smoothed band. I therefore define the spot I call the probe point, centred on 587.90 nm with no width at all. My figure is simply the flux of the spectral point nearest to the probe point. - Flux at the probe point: 0.3754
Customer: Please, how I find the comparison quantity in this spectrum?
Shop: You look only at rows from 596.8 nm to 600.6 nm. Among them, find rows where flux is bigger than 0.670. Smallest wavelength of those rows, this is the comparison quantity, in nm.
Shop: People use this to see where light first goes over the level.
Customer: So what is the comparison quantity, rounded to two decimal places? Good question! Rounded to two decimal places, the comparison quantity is 599.70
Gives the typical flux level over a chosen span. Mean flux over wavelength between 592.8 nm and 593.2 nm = 0.60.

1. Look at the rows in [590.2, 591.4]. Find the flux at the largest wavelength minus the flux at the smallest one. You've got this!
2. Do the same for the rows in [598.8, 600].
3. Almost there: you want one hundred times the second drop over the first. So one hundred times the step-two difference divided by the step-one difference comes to -590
